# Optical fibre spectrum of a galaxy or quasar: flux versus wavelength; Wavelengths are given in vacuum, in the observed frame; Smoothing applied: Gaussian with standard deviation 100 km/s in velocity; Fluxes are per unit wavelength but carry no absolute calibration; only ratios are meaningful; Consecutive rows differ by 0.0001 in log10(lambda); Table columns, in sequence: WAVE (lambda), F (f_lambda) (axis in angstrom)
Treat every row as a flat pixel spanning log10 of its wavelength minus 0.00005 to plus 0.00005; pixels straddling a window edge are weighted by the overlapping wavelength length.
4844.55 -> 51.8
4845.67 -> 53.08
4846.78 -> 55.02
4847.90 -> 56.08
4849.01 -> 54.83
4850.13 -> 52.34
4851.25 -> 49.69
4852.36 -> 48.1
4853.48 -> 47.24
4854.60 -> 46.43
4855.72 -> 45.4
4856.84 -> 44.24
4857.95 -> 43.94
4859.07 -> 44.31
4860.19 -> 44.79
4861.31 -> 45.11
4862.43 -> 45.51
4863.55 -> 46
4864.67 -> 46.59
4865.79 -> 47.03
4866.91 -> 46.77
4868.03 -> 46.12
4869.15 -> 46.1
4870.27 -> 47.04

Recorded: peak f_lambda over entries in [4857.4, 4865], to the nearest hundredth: 46.59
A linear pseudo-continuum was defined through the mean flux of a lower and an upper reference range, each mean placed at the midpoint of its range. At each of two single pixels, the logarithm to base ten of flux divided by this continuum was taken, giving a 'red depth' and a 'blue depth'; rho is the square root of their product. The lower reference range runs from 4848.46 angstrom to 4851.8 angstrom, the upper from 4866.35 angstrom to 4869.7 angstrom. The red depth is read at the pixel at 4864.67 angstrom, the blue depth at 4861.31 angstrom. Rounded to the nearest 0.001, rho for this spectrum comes 0.016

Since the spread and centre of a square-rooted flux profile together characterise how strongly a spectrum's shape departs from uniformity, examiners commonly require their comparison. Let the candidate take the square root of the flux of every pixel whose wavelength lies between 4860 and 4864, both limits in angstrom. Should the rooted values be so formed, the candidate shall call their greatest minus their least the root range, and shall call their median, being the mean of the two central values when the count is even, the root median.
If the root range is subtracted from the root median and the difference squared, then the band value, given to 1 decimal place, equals 44.1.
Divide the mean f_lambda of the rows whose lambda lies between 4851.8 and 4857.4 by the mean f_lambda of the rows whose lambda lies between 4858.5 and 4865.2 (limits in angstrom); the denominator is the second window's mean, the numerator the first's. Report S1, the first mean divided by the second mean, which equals 1.02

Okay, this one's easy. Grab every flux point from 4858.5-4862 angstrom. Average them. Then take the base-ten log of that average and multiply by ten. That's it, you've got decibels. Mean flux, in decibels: 16.5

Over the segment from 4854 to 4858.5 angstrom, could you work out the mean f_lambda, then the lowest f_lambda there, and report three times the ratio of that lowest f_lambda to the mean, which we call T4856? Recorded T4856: 2.93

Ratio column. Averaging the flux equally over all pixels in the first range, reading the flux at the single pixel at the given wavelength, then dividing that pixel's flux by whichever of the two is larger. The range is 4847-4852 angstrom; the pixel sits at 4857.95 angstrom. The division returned 0.83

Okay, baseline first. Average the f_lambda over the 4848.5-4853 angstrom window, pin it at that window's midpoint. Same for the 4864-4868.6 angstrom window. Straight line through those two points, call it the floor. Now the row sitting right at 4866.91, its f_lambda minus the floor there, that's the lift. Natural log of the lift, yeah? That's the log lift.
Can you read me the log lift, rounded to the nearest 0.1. -1.2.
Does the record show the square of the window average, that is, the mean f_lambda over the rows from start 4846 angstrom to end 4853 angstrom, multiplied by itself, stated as 2775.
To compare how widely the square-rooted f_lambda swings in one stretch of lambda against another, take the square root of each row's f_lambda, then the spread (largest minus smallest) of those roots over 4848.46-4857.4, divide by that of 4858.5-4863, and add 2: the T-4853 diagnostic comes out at 10.4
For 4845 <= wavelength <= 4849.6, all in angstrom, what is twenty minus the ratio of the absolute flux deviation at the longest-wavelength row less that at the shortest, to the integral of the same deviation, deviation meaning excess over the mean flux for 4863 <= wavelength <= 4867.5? 20.0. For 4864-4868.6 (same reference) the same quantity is 19.6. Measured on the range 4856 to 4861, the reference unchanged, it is 20.1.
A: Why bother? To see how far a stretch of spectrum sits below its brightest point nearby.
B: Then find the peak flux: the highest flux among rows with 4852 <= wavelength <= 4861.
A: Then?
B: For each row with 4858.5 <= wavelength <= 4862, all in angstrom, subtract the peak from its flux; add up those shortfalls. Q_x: -10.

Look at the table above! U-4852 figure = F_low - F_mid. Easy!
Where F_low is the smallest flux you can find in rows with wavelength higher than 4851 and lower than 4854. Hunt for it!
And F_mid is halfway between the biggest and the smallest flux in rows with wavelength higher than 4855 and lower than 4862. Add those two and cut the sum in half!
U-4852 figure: 2.6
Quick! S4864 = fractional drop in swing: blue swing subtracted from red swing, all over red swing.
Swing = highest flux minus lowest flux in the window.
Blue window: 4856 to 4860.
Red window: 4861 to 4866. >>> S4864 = 0.8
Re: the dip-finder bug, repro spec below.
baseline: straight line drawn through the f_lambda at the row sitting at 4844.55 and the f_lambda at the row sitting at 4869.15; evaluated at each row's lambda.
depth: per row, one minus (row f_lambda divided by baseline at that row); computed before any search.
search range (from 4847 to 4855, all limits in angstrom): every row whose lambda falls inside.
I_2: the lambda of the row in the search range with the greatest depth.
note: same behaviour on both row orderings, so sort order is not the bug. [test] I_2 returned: 4854.60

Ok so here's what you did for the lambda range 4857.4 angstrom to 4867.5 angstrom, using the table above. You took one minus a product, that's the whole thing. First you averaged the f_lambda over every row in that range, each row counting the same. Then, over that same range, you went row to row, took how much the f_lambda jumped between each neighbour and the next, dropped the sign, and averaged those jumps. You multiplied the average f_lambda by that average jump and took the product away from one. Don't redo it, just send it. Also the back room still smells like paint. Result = -18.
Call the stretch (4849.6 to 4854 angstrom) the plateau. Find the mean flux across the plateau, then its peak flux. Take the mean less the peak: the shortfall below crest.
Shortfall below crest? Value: -3.0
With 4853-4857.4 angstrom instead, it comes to -1.4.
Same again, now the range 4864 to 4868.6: -0.4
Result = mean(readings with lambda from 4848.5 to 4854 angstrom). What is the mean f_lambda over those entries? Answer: 50.4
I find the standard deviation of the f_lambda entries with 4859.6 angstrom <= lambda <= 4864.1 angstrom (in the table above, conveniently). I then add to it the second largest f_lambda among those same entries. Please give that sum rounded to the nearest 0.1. 46.0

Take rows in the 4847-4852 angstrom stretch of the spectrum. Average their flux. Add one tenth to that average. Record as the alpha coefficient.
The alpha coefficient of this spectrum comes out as 53.3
